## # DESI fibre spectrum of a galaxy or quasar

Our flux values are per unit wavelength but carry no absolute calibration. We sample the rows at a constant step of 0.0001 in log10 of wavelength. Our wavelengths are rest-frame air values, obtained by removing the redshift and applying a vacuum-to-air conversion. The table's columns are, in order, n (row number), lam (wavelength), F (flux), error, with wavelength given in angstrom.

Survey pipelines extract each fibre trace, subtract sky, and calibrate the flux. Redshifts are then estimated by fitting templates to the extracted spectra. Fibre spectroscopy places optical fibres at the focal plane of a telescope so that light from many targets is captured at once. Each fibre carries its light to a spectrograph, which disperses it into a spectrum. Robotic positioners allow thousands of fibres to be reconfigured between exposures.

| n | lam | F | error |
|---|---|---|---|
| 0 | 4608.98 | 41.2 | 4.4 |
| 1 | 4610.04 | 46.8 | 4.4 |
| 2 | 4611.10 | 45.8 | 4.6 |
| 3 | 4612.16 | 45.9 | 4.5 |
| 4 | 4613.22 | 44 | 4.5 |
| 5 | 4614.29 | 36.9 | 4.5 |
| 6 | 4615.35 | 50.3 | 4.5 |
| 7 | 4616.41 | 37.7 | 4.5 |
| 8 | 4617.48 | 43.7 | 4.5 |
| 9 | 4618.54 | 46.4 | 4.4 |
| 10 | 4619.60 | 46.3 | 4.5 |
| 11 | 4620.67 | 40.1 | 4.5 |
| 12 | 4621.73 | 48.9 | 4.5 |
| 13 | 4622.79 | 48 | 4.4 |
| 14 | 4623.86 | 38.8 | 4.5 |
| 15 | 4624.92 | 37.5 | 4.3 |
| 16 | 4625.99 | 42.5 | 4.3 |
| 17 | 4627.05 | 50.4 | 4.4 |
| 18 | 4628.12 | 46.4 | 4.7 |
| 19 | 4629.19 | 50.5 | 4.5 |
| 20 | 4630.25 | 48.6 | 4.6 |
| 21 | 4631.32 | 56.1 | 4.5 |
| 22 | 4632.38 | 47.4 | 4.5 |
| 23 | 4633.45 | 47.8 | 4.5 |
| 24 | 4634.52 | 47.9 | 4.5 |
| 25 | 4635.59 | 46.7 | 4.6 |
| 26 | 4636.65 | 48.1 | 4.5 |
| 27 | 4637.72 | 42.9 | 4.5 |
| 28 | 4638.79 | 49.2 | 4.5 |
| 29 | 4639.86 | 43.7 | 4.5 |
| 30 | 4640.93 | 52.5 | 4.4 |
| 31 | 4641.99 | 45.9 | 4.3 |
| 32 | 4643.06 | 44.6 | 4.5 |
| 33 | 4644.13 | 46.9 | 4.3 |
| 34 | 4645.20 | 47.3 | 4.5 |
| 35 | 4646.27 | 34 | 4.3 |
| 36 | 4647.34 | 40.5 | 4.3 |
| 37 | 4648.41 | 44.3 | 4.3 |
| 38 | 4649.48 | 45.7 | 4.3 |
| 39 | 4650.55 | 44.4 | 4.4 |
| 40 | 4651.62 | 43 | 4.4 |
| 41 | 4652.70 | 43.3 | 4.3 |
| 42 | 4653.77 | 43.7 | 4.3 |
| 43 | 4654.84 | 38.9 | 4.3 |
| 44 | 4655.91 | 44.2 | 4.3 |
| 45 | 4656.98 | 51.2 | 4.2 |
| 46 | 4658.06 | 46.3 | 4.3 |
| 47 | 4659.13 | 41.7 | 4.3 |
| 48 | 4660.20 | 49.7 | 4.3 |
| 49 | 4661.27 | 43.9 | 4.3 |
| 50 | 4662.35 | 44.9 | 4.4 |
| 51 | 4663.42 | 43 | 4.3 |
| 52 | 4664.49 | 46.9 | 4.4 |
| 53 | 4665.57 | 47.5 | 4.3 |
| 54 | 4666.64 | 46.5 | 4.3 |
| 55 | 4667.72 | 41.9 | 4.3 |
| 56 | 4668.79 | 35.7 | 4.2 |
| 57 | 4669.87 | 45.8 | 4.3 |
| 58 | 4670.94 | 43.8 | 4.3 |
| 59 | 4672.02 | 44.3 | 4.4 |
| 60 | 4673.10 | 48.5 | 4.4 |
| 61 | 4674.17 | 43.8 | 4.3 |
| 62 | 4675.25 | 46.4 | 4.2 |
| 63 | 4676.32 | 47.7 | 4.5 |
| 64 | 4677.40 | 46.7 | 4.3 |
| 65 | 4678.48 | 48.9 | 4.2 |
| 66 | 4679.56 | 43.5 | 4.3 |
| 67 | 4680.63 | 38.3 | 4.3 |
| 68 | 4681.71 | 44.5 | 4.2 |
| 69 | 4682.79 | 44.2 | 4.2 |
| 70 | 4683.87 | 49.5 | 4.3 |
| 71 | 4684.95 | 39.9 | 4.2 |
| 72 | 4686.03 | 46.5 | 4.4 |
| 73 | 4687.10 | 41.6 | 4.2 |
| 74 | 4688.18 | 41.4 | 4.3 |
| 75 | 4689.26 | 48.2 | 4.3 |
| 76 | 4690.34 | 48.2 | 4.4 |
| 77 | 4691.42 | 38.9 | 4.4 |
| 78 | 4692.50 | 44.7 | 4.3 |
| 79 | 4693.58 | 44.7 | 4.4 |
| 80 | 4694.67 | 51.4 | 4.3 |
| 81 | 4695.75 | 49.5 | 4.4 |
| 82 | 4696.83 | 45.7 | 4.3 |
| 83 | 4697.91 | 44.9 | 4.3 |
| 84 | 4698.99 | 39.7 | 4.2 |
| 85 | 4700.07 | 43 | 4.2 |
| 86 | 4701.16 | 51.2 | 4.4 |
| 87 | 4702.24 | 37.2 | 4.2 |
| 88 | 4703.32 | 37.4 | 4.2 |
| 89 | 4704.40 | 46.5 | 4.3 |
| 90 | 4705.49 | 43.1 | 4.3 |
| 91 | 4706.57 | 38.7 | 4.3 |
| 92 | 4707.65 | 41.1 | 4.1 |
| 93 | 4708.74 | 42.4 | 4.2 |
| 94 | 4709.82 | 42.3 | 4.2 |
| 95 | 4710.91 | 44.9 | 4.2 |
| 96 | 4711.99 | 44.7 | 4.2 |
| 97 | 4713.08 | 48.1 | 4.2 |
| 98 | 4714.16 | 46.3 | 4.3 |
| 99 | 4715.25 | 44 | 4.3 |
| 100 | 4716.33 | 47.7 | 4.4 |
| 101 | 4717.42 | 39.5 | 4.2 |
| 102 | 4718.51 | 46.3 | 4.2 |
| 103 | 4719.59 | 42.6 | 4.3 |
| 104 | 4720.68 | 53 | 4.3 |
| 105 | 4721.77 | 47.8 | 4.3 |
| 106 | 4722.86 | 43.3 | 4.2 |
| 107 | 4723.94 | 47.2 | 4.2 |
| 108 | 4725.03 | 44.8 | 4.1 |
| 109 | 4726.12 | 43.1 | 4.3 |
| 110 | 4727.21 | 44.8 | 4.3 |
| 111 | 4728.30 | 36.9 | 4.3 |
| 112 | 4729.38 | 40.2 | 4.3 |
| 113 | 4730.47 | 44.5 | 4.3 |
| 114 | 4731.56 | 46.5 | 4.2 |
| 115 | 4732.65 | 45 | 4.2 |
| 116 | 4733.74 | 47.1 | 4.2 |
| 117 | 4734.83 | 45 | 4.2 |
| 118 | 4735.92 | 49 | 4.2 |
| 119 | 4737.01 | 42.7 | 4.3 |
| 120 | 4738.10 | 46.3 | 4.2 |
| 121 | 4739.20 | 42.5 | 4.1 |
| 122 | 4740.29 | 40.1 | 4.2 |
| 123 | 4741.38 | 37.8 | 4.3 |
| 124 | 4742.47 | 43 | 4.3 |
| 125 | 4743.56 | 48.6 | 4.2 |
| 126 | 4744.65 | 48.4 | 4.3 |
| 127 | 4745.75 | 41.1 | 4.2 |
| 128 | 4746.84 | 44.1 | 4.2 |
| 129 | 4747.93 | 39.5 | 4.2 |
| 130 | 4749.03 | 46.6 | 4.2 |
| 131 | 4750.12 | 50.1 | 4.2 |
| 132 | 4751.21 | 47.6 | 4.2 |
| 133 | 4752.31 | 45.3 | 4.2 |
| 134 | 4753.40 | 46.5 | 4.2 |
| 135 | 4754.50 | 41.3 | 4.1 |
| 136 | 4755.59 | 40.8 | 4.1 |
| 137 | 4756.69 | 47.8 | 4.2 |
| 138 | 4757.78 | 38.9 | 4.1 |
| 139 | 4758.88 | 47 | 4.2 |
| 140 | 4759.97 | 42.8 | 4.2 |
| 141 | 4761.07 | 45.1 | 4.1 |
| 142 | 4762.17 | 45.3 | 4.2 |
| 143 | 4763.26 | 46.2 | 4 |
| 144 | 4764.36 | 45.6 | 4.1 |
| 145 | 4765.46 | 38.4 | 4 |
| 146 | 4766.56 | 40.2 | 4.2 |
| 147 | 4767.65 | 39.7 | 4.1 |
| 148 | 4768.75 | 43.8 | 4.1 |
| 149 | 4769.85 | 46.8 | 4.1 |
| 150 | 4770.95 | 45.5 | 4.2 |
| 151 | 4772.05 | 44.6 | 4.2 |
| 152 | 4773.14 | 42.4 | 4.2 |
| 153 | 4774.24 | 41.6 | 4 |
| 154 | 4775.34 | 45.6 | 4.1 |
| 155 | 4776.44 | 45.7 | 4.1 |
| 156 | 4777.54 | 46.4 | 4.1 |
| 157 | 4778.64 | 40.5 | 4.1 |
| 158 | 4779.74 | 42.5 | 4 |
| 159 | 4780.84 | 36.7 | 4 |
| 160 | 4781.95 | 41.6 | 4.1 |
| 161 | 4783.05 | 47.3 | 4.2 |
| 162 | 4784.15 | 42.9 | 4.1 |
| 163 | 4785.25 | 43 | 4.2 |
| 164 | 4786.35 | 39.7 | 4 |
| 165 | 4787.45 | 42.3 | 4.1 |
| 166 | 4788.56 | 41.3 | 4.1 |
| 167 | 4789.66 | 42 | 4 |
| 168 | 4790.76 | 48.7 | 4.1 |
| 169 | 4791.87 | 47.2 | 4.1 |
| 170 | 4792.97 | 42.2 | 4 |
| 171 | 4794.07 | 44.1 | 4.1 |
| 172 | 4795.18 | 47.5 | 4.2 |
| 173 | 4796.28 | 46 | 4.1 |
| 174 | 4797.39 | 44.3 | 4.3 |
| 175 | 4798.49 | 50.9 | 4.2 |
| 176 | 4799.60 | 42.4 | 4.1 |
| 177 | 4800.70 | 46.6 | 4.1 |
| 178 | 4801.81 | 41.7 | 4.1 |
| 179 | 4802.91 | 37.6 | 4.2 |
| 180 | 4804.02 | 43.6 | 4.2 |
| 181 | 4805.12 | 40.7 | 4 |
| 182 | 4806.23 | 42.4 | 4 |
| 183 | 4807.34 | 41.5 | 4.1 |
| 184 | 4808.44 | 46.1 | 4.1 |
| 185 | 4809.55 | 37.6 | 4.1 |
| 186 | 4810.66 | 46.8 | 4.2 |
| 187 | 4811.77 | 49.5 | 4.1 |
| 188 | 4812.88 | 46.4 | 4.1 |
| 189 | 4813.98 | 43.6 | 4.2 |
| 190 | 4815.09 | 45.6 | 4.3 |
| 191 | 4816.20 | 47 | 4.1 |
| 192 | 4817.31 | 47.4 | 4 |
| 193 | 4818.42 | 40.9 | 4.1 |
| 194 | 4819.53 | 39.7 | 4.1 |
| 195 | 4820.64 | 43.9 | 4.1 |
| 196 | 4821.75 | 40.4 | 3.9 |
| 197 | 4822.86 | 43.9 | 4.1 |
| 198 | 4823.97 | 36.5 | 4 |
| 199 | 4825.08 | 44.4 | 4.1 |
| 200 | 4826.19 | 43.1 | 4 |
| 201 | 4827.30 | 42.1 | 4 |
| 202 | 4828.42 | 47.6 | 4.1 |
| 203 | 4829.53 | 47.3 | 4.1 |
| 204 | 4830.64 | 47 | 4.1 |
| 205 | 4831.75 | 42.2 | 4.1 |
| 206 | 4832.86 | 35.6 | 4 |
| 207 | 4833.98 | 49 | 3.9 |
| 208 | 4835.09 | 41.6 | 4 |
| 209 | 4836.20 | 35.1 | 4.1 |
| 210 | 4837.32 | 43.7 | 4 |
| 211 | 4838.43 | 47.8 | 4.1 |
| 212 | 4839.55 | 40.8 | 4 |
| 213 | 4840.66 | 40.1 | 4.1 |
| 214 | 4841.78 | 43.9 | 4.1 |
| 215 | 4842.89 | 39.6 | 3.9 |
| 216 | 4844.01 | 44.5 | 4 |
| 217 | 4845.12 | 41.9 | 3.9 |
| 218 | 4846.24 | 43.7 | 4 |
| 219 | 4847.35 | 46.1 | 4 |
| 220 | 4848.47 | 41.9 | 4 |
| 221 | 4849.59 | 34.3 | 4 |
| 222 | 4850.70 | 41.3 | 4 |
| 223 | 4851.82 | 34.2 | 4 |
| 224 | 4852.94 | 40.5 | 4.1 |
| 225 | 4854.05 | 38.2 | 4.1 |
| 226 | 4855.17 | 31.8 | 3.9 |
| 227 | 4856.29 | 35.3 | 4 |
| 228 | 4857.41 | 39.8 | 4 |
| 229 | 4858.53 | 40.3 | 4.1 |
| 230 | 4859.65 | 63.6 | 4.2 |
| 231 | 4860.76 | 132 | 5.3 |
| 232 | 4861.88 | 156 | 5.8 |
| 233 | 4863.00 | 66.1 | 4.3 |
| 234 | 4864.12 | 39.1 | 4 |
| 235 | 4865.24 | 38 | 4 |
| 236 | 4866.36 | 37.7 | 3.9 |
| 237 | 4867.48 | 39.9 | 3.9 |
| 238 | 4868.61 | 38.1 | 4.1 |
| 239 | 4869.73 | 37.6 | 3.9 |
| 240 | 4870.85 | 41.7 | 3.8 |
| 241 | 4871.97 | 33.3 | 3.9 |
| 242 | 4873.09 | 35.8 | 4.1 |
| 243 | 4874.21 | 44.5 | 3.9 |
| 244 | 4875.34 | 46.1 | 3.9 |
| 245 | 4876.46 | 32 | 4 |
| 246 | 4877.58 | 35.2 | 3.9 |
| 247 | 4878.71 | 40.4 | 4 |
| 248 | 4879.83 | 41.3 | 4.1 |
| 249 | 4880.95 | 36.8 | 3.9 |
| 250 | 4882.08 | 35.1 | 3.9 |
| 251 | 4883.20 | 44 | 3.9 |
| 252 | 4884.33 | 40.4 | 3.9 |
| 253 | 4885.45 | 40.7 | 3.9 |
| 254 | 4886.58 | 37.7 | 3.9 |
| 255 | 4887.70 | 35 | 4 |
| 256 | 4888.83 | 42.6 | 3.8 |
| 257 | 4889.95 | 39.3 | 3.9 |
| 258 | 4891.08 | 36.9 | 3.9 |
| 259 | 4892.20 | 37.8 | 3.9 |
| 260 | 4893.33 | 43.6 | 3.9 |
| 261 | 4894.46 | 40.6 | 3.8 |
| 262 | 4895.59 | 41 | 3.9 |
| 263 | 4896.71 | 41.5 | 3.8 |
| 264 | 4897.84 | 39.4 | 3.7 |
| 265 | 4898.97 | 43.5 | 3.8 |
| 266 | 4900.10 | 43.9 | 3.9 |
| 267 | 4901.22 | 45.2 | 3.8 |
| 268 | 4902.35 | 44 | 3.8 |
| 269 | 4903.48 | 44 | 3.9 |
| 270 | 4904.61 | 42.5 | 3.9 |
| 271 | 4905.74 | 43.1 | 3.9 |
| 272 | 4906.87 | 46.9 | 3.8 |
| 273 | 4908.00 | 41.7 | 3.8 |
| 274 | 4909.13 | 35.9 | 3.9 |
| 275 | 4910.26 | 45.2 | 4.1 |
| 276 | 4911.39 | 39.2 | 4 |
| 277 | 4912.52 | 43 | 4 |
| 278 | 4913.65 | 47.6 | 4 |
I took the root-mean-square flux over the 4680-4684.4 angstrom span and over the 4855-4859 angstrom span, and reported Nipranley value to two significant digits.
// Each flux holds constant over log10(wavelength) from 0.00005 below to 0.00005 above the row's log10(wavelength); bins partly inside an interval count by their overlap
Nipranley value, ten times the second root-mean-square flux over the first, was 8.3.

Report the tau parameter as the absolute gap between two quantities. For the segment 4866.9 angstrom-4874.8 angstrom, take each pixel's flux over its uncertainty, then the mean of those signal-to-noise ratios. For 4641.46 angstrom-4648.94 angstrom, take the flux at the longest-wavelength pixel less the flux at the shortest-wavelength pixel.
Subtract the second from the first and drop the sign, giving 11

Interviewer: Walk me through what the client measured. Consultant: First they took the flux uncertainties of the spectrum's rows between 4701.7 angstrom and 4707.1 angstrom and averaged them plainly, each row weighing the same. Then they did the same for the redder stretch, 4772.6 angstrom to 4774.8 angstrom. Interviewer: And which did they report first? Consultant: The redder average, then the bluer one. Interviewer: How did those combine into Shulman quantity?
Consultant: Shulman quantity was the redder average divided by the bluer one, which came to 0.96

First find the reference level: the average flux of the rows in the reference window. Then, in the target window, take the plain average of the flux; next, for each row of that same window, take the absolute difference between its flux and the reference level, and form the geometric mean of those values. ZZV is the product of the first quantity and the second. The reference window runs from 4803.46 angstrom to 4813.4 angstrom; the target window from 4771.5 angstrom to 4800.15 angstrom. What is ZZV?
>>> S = 85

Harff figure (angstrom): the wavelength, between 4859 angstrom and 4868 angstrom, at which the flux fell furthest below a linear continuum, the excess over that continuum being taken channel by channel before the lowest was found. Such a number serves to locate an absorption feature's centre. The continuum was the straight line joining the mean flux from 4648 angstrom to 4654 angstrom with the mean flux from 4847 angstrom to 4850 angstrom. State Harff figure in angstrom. 4866.36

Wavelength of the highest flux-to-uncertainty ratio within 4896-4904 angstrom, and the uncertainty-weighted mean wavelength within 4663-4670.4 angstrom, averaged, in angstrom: 4783.9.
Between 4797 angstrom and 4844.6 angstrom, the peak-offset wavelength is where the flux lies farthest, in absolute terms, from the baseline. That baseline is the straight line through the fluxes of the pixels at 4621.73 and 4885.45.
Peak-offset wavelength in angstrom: 4798.49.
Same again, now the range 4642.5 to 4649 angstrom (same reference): 4646.27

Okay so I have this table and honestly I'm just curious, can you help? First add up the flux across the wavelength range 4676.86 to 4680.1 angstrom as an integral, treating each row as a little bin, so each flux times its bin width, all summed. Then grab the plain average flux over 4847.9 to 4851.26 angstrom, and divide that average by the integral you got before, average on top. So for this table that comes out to 0.261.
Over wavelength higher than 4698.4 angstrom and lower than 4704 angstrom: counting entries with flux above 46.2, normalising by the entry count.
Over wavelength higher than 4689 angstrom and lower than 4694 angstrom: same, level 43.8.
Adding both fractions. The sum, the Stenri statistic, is 1.00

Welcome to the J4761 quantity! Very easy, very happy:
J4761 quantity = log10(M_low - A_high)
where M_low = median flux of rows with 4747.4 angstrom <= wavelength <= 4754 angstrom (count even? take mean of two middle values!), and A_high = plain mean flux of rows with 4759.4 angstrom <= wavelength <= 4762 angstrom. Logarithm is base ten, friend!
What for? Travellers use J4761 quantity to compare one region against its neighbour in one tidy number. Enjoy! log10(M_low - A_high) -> 0.4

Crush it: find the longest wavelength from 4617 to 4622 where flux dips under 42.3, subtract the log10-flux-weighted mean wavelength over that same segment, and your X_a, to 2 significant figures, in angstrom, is 1.1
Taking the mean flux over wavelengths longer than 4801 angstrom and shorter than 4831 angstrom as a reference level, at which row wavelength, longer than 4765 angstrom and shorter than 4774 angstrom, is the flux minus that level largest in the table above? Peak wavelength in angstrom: 4769.85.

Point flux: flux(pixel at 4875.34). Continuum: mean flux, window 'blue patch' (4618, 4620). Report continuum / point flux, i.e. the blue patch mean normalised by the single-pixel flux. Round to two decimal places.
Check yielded 1.01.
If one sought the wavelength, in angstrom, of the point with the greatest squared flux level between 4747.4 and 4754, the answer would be 4750.12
